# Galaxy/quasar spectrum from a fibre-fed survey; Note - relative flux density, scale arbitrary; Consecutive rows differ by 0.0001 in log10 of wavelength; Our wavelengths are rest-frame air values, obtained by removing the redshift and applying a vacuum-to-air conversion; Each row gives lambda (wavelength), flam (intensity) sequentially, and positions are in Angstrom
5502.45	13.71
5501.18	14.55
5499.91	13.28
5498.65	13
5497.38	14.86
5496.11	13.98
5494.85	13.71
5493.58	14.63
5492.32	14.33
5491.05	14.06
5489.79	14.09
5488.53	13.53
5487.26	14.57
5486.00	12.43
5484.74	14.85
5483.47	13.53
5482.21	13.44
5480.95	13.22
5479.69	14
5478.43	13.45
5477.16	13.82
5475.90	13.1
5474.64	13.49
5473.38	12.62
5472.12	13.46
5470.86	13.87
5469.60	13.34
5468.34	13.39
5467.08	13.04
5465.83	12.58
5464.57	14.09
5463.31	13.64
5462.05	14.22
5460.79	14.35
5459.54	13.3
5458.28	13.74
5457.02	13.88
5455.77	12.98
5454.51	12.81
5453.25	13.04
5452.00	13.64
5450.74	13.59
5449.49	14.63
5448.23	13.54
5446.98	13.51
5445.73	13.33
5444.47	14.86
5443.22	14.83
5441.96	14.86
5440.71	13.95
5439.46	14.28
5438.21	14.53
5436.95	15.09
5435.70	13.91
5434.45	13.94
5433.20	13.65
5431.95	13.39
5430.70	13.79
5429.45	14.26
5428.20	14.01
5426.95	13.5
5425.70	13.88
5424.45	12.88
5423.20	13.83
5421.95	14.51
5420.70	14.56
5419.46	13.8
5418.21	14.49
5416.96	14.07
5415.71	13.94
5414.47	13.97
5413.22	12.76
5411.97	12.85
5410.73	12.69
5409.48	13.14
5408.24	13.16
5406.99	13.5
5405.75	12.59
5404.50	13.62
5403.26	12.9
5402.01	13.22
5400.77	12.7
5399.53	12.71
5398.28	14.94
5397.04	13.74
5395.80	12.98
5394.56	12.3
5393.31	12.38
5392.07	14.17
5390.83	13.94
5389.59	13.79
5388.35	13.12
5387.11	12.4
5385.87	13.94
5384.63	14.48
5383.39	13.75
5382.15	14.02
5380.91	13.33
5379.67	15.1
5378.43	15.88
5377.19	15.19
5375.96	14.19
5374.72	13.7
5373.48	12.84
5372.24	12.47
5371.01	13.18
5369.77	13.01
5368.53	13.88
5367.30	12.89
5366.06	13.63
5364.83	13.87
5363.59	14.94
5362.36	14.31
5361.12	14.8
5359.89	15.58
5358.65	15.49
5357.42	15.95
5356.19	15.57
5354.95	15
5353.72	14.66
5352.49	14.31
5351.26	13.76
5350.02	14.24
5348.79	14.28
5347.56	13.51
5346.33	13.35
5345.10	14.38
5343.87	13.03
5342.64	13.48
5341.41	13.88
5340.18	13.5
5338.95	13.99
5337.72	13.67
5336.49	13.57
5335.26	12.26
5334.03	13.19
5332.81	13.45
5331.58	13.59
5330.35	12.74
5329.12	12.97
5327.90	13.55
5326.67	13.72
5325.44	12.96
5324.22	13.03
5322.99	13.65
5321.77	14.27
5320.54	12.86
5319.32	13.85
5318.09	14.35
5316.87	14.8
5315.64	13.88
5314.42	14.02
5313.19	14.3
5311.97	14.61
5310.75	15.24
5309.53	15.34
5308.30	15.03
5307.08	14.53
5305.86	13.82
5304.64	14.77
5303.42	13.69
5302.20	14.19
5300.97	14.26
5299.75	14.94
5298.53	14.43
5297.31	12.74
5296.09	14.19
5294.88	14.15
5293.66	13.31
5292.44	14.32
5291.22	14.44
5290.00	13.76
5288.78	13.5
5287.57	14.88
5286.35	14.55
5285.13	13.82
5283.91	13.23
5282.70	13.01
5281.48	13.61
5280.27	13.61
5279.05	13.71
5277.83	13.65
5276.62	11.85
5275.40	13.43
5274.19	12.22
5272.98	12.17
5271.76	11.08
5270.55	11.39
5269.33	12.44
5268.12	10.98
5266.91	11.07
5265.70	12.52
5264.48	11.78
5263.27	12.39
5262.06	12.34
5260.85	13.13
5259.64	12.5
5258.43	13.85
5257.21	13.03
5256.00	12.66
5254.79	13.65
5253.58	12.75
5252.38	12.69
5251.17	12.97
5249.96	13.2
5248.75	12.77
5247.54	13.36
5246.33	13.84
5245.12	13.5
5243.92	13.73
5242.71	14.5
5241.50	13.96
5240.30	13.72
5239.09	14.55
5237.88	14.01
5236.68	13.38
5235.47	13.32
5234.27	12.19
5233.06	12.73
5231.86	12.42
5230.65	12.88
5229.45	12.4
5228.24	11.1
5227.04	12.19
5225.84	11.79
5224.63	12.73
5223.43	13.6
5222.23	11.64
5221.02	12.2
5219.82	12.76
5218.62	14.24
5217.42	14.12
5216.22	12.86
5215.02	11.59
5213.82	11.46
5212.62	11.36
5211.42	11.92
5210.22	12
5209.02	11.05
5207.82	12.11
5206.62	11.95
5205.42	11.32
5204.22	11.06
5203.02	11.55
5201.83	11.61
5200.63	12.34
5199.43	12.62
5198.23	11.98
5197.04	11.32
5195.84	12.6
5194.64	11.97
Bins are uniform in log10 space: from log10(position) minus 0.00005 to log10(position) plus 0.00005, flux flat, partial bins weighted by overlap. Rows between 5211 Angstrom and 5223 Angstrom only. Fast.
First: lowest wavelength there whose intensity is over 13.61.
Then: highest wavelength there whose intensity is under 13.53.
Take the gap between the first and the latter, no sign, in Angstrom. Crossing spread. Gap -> 4.8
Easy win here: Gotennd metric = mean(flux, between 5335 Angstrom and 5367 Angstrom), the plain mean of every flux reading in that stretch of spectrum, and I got 14.2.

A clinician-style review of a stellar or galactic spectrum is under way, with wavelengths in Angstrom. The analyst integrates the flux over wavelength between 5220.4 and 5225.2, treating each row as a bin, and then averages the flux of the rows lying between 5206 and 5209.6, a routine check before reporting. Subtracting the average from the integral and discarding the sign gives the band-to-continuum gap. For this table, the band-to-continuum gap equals 49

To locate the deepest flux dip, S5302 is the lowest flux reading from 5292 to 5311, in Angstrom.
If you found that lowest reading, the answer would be 12.74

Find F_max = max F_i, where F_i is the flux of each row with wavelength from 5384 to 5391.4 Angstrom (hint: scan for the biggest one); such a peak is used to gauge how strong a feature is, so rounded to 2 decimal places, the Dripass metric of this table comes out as 14.48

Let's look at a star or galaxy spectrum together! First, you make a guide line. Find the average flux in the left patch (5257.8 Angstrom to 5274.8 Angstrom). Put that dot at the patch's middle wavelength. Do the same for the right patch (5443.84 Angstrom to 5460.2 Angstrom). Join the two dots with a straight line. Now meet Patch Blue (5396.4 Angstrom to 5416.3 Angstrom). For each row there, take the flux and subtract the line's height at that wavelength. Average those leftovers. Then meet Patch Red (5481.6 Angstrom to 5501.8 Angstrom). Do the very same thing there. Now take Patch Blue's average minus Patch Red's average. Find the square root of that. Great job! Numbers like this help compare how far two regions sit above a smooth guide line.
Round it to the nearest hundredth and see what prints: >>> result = 0.16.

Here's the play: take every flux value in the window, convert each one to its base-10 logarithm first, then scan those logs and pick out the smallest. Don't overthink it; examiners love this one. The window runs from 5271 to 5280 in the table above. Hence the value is 1.04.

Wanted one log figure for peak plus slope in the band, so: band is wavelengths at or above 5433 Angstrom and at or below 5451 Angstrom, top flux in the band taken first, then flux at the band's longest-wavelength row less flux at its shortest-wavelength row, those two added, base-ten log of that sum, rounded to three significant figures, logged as 1.18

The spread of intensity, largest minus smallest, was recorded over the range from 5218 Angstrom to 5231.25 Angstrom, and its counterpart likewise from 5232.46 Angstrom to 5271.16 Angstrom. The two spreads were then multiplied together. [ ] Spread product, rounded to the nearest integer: 11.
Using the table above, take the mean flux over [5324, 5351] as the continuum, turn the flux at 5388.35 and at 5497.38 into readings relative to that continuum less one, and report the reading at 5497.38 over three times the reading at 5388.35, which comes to -1.3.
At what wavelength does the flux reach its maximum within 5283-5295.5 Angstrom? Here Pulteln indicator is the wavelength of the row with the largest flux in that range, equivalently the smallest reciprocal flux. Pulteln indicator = 5287.57 Angstrom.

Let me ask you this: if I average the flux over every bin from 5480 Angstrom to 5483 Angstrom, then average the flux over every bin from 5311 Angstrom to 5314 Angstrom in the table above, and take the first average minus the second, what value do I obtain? -1.1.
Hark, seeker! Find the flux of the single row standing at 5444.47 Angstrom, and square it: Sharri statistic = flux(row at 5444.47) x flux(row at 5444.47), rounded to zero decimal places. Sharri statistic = 221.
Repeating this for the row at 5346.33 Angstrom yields 178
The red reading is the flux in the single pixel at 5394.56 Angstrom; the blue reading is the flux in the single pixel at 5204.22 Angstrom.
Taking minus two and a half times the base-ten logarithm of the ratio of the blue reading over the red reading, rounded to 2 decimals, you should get 0.12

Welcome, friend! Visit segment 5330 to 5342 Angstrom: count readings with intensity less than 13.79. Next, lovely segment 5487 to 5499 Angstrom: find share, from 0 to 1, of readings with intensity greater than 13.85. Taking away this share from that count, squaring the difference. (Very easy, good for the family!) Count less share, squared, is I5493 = 53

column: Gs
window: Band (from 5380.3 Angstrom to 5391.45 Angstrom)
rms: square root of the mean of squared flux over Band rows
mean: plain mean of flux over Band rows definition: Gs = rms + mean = 27.3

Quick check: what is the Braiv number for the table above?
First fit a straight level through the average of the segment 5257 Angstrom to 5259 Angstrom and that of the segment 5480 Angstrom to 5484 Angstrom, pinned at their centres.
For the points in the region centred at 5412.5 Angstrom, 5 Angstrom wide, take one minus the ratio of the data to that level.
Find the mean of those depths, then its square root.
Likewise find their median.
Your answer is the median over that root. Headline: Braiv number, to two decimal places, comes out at 0.28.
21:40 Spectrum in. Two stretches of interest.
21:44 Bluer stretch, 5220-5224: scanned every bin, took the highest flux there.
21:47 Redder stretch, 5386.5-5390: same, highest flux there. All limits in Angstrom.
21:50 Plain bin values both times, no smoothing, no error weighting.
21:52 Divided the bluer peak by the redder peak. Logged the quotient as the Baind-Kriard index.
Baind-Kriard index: 0.99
